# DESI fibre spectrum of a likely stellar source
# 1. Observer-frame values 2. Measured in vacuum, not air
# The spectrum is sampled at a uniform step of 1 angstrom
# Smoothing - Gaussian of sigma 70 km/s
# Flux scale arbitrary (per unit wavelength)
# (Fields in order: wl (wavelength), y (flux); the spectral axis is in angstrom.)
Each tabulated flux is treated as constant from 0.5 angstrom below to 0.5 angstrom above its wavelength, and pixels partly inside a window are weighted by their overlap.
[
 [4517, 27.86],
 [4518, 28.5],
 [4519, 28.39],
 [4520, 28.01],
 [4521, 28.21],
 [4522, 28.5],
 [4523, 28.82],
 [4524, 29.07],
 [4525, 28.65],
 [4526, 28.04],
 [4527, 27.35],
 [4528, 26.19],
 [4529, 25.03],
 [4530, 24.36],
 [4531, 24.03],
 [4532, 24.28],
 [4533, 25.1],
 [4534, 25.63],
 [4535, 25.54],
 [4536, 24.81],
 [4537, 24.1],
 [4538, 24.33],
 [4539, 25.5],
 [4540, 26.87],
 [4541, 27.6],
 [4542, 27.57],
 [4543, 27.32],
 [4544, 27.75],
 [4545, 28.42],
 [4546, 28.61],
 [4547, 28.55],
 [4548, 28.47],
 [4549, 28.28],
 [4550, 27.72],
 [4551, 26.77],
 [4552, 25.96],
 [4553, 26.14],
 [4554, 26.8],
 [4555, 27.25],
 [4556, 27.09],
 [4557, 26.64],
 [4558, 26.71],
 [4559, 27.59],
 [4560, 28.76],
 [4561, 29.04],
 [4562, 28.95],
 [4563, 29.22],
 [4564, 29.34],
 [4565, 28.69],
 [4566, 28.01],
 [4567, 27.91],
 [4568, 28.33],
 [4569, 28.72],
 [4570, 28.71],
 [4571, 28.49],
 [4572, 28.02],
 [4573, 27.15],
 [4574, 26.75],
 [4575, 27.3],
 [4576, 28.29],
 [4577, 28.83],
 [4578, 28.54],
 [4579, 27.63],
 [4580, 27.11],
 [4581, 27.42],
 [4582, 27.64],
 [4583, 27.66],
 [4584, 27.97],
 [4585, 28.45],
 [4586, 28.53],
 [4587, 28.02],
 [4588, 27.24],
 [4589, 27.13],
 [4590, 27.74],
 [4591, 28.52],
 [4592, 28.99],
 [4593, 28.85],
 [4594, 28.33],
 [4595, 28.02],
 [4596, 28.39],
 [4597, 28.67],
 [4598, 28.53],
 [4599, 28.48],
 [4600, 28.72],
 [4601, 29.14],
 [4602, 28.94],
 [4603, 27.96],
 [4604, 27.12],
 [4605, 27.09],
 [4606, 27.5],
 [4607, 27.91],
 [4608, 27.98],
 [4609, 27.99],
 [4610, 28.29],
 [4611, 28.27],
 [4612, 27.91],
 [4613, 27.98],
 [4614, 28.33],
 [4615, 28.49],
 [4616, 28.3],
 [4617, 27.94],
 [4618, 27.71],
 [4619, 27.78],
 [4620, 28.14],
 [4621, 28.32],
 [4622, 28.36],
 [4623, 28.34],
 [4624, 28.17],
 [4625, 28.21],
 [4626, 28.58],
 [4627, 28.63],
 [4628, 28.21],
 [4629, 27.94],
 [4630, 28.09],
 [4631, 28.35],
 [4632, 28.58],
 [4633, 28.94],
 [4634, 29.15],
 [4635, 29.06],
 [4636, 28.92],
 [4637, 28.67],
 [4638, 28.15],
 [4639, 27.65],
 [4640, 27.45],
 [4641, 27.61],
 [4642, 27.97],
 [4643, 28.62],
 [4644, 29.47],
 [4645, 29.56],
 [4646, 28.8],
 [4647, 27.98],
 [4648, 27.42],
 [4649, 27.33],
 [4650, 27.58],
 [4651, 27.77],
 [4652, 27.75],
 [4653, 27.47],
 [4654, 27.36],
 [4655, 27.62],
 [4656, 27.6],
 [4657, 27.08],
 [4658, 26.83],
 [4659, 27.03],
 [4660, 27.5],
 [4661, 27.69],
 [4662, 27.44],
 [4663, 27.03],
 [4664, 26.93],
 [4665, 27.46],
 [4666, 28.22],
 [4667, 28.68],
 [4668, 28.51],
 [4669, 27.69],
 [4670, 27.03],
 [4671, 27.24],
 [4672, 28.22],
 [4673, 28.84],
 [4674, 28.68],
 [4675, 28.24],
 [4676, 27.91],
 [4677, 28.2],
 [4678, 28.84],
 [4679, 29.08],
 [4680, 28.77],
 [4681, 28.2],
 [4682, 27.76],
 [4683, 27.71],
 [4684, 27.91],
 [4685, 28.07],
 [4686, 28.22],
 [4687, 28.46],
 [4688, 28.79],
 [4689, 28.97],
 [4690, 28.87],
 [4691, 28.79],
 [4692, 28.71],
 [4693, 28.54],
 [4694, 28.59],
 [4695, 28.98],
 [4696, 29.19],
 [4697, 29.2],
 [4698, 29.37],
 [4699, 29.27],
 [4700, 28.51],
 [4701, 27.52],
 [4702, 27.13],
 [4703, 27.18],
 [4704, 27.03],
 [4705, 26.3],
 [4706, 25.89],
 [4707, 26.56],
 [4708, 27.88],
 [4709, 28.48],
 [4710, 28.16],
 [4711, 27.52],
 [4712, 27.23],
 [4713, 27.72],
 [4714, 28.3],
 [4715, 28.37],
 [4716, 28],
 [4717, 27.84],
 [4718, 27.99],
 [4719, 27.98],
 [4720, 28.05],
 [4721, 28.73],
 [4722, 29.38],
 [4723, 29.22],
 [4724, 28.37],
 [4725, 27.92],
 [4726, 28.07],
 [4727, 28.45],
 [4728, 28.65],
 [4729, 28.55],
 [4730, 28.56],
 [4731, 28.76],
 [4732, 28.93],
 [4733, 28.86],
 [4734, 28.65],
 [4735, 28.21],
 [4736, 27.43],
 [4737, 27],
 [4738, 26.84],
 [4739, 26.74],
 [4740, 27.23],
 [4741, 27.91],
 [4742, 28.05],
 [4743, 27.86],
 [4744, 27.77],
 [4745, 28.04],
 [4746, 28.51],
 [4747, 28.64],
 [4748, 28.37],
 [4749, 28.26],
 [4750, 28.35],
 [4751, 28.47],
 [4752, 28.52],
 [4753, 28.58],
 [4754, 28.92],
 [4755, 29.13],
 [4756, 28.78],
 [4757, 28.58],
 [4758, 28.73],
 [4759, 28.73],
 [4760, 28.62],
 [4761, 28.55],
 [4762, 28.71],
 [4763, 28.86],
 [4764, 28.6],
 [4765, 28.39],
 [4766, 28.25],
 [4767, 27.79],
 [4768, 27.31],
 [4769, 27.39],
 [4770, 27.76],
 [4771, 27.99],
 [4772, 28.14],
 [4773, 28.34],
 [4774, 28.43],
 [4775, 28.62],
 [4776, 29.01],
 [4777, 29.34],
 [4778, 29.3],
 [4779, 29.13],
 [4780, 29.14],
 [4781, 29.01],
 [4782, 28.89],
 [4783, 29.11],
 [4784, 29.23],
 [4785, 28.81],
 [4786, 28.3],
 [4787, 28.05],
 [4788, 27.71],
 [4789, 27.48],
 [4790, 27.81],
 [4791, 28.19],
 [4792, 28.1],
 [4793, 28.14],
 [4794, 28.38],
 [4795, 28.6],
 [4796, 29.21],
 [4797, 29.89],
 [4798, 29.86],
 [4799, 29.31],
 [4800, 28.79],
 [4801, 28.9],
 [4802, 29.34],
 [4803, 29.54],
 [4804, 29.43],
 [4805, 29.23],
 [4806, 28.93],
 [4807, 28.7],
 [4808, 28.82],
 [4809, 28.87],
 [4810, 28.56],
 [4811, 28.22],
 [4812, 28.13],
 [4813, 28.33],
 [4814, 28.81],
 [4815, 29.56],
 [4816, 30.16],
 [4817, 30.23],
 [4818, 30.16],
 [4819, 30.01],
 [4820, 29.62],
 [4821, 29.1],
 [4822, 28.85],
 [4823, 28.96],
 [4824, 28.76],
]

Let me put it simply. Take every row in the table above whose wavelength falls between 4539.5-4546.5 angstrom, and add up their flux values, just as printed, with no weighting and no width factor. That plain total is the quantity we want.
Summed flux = 194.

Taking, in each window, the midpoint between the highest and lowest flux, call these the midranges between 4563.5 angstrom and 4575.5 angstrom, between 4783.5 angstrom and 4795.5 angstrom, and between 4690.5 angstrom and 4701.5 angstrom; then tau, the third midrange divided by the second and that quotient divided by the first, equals 0.0358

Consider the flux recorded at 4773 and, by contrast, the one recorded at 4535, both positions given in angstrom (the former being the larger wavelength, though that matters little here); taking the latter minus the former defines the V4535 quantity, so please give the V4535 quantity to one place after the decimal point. -2.8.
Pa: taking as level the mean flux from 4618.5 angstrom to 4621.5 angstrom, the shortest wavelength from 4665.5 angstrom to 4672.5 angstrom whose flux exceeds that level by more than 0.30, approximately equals 4667 angstrom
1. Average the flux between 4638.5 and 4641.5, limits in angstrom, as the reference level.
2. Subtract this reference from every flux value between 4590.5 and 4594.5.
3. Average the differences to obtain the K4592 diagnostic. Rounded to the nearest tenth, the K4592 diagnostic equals 1.1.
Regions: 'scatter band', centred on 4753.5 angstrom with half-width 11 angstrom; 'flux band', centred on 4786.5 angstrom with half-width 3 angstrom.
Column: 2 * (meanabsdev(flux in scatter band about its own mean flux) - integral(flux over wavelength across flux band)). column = -339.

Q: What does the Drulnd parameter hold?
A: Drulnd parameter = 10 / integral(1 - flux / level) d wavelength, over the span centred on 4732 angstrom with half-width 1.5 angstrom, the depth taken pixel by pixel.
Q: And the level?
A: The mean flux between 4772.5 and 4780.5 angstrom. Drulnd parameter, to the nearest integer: 1512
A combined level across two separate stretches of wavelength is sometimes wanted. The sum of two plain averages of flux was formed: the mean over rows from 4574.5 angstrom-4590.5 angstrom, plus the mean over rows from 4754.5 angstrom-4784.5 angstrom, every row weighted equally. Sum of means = 56.4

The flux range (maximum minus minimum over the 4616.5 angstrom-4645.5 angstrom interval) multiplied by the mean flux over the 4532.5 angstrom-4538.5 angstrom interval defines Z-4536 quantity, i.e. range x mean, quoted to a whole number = 53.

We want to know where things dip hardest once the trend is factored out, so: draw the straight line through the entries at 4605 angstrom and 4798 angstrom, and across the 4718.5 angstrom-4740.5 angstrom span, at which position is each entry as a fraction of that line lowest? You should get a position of 4739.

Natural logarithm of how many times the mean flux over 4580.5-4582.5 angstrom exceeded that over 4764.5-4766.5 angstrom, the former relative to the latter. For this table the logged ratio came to -0.028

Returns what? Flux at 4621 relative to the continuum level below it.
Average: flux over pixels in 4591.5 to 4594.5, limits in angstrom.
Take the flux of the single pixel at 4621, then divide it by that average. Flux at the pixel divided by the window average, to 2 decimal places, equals 0.99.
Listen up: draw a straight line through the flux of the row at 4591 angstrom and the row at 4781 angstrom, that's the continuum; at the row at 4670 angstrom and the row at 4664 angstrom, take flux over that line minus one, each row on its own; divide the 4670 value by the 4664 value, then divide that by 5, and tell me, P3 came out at 0.19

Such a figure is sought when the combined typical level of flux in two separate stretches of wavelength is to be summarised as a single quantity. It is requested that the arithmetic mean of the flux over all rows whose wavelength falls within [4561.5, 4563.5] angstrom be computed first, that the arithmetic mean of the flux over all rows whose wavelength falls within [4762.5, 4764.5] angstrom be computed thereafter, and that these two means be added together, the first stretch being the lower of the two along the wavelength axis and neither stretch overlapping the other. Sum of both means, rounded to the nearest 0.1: 57.8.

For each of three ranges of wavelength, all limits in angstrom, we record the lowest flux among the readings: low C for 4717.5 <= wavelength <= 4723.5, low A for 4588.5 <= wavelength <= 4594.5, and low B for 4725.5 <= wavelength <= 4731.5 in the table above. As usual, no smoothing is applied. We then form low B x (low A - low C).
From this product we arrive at -24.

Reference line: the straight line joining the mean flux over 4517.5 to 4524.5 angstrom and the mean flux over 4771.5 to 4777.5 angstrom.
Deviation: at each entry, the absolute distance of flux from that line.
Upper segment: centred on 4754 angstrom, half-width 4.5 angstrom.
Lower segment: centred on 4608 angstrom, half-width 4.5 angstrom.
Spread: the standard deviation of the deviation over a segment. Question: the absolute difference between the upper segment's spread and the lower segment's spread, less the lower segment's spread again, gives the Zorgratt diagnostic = -0.14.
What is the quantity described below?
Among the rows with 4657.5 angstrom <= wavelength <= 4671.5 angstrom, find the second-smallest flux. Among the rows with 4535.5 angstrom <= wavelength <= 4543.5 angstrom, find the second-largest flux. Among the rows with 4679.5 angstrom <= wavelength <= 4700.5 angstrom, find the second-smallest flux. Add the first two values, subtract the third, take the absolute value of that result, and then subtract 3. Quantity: 23.7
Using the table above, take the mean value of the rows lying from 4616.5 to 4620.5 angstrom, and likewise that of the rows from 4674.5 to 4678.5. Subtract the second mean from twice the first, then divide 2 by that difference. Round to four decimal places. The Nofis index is 0.0728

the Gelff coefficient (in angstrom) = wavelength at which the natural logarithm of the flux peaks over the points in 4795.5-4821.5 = 4817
